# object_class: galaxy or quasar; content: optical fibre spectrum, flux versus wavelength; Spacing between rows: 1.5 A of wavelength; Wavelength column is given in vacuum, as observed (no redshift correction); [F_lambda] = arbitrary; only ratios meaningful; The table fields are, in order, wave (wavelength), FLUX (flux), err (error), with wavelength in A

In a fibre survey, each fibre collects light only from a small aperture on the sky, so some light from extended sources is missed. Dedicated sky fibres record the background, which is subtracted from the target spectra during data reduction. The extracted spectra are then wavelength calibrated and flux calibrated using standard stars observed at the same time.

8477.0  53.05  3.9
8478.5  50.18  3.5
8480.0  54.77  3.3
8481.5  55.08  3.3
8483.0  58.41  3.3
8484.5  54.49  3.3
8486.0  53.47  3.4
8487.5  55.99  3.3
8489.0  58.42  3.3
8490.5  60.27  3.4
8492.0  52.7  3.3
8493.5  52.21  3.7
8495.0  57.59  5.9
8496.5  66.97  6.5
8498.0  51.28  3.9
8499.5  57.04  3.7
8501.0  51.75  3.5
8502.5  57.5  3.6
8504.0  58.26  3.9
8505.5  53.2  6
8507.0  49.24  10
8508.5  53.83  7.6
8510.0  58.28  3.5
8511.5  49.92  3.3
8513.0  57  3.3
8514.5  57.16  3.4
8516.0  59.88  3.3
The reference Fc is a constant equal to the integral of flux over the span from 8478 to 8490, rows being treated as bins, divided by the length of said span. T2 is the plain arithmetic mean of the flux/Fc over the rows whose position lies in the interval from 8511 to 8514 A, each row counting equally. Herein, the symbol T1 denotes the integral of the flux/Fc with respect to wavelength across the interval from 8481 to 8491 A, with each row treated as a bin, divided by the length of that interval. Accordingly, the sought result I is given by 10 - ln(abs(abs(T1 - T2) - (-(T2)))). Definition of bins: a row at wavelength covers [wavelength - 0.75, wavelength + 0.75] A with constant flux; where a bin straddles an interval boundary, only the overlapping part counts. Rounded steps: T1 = 1.02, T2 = 0.967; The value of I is 9.978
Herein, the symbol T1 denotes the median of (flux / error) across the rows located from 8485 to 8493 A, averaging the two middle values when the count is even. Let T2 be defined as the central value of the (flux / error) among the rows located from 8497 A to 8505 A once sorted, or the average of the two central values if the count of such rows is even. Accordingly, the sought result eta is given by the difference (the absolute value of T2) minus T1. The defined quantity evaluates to -2.0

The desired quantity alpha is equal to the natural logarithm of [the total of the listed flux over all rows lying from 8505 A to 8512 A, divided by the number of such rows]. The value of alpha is 3.97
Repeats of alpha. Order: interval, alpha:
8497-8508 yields 3.99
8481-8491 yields 4.04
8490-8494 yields 4.01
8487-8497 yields 4.06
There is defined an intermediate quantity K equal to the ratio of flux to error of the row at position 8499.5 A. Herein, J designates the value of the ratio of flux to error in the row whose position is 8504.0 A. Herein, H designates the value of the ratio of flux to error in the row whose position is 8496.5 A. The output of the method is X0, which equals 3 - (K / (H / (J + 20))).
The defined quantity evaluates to -49.3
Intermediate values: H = 10.3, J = 14.9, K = 15.4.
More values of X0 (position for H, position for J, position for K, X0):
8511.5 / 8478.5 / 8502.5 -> -33.3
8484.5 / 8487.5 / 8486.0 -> -32.2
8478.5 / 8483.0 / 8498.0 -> -31.6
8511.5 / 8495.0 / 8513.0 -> -31.0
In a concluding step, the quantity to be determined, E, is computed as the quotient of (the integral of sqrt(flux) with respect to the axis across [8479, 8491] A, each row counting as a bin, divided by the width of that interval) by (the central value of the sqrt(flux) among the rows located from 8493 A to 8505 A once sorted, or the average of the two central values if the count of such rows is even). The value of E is 0.99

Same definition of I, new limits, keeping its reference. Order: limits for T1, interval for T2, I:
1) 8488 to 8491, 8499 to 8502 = 9.936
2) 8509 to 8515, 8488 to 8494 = 9.981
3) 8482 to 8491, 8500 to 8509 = 9.975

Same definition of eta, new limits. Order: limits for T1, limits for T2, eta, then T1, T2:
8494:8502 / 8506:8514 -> 2.0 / 13.1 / 15.1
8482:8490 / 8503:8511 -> -8.1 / 17.0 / 8.9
